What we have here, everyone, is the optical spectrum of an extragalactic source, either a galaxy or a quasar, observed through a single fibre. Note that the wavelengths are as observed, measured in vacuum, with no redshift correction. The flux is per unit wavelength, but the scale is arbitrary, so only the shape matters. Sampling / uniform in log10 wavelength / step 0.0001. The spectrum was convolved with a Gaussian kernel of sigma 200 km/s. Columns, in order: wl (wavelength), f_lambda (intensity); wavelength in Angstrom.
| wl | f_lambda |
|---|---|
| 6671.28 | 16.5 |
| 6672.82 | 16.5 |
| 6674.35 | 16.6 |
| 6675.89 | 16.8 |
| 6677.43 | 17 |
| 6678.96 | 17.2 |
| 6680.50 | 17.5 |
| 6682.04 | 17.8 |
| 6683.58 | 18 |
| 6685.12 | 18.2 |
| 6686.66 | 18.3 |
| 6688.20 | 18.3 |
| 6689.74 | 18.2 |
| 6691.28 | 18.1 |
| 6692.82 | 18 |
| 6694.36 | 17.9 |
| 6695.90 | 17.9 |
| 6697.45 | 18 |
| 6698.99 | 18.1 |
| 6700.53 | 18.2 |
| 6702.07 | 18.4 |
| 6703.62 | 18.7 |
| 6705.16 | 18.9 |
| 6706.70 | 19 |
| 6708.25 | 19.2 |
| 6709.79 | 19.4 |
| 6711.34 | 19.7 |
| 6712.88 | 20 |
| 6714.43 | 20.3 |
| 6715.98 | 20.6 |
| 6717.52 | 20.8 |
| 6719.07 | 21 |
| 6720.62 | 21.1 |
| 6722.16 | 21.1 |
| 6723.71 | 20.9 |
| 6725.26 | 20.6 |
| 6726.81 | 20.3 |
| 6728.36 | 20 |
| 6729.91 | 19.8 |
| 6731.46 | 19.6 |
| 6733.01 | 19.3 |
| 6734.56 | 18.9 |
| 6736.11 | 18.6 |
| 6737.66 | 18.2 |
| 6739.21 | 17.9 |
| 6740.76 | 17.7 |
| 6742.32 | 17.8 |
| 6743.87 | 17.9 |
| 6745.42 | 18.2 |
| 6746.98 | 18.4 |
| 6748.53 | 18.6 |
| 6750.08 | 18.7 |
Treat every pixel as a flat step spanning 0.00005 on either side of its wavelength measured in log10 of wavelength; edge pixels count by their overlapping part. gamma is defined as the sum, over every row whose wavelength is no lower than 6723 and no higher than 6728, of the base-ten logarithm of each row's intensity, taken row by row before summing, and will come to 3.94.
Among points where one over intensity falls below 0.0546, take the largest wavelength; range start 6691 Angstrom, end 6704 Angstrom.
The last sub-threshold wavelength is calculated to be 6703.62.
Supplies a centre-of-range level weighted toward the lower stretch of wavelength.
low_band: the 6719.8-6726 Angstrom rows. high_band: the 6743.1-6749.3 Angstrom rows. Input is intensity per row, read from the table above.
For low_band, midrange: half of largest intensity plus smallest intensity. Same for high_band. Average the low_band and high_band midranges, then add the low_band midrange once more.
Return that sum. 40.4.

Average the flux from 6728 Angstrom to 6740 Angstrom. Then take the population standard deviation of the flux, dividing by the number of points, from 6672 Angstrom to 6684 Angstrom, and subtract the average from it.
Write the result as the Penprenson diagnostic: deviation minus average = -18.5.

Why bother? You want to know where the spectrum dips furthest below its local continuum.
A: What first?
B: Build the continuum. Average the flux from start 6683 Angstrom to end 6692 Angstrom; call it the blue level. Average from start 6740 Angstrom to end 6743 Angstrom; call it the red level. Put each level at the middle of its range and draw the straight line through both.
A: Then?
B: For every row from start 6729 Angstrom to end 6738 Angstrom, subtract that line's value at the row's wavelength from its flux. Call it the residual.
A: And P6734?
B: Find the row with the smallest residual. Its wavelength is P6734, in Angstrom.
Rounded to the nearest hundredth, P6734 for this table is 6737.66 Angstrom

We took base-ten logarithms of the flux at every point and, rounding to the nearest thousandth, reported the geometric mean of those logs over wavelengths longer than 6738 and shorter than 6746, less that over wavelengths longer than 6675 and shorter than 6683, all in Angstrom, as 0.016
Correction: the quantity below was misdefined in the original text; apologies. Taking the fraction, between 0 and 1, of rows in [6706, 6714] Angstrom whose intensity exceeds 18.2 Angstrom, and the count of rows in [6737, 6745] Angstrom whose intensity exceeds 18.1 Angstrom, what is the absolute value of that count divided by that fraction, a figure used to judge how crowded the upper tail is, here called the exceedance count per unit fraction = 1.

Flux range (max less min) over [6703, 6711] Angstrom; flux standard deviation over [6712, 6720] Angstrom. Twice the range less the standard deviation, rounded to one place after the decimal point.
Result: 1.0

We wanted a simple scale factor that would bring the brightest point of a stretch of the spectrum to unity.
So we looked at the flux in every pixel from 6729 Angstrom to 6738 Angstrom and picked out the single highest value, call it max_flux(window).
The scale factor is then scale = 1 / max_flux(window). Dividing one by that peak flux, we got 0.0505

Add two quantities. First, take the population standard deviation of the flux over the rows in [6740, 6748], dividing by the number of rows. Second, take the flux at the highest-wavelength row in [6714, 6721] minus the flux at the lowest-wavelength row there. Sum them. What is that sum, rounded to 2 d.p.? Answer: 1.06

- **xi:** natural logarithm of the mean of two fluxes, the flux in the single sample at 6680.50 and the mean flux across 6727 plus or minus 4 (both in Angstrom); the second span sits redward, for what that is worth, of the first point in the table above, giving 2.94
